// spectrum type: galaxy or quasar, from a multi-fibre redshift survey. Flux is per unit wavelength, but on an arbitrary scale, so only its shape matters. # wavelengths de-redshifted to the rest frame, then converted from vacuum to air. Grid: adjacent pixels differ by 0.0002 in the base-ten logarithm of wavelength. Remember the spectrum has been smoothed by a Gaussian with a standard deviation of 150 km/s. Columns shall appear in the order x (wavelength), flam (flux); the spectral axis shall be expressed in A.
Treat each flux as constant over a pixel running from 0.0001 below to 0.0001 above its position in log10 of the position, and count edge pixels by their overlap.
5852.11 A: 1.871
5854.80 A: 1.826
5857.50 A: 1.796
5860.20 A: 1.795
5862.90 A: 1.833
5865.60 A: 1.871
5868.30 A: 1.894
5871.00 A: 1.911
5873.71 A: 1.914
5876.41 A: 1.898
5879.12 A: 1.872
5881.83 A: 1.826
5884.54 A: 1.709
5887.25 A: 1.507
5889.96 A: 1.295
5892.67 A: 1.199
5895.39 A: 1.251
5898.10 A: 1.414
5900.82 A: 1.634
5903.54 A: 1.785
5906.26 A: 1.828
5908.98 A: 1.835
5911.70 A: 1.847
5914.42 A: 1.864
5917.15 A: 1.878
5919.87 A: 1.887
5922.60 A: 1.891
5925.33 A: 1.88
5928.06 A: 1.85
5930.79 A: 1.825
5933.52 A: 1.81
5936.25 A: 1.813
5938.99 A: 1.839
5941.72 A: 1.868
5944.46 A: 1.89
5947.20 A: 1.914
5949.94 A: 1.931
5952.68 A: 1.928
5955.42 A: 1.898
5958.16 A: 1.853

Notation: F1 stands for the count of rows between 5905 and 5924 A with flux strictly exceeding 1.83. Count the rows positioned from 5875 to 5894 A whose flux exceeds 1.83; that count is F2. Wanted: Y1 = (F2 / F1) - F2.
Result -2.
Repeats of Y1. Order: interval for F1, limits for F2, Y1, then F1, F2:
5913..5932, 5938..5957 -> -6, 6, 7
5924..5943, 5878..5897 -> -1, 4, 1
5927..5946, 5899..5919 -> -3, 4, 4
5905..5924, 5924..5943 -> -3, 6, 4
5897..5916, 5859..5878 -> -4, 3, 6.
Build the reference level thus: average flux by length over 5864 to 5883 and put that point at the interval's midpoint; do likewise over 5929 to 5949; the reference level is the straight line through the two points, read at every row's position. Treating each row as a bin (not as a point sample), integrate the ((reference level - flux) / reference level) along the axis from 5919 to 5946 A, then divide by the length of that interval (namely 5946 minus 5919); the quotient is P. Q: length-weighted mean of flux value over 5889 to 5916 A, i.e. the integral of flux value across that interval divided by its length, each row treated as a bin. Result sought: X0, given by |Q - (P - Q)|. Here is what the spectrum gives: 3.20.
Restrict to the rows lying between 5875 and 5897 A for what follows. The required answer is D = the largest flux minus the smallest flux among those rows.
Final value 0.699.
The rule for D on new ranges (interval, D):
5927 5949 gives 0.104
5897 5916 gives 0.450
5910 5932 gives 0.066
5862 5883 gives 0.088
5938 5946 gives 0.051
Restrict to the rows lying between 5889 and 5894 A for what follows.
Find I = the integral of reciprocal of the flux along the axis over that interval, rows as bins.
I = 4.0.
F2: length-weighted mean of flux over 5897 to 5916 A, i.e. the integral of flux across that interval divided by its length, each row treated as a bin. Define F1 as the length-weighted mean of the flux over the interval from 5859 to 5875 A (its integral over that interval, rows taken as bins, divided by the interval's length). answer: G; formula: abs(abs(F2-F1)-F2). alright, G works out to 1.63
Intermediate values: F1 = 1.870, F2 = 1.75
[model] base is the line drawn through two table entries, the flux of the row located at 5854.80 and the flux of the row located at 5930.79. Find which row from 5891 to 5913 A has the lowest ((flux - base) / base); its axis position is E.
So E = 5892.67 A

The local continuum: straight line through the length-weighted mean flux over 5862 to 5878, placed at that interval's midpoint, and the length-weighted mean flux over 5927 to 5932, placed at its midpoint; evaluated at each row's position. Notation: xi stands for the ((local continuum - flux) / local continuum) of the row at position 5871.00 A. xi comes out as -0.012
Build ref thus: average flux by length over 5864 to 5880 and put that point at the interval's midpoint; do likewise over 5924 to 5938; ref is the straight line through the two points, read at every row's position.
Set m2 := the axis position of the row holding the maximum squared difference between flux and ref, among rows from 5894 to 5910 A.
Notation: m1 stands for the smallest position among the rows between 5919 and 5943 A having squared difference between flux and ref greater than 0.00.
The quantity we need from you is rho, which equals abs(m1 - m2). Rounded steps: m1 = 5919.87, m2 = 5895.39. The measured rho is 24.5 A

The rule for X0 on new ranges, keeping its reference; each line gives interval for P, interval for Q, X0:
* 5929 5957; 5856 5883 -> 3.73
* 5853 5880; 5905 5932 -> 3.70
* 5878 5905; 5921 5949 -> 3.54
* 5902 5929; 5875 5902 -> 3.12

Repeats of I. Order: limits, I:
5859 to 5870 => 5.9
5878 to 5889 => 6.5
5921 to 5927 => 3.2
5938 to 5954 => 8.4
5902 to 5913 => 6.0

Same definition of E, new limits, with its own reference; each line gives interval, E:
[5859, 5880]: 5860.20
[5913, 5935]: 5933.52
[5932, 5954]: 5933.52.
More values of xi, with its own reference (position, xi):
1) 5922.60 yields -0.026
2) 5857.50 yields 0.054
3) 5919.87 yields -0.022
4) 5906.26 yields 0.016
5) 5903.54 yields 0.040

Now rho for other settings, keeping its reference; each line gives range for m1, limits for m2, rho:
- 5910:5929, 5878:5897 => 19.0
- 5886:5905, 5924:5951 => 62.7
